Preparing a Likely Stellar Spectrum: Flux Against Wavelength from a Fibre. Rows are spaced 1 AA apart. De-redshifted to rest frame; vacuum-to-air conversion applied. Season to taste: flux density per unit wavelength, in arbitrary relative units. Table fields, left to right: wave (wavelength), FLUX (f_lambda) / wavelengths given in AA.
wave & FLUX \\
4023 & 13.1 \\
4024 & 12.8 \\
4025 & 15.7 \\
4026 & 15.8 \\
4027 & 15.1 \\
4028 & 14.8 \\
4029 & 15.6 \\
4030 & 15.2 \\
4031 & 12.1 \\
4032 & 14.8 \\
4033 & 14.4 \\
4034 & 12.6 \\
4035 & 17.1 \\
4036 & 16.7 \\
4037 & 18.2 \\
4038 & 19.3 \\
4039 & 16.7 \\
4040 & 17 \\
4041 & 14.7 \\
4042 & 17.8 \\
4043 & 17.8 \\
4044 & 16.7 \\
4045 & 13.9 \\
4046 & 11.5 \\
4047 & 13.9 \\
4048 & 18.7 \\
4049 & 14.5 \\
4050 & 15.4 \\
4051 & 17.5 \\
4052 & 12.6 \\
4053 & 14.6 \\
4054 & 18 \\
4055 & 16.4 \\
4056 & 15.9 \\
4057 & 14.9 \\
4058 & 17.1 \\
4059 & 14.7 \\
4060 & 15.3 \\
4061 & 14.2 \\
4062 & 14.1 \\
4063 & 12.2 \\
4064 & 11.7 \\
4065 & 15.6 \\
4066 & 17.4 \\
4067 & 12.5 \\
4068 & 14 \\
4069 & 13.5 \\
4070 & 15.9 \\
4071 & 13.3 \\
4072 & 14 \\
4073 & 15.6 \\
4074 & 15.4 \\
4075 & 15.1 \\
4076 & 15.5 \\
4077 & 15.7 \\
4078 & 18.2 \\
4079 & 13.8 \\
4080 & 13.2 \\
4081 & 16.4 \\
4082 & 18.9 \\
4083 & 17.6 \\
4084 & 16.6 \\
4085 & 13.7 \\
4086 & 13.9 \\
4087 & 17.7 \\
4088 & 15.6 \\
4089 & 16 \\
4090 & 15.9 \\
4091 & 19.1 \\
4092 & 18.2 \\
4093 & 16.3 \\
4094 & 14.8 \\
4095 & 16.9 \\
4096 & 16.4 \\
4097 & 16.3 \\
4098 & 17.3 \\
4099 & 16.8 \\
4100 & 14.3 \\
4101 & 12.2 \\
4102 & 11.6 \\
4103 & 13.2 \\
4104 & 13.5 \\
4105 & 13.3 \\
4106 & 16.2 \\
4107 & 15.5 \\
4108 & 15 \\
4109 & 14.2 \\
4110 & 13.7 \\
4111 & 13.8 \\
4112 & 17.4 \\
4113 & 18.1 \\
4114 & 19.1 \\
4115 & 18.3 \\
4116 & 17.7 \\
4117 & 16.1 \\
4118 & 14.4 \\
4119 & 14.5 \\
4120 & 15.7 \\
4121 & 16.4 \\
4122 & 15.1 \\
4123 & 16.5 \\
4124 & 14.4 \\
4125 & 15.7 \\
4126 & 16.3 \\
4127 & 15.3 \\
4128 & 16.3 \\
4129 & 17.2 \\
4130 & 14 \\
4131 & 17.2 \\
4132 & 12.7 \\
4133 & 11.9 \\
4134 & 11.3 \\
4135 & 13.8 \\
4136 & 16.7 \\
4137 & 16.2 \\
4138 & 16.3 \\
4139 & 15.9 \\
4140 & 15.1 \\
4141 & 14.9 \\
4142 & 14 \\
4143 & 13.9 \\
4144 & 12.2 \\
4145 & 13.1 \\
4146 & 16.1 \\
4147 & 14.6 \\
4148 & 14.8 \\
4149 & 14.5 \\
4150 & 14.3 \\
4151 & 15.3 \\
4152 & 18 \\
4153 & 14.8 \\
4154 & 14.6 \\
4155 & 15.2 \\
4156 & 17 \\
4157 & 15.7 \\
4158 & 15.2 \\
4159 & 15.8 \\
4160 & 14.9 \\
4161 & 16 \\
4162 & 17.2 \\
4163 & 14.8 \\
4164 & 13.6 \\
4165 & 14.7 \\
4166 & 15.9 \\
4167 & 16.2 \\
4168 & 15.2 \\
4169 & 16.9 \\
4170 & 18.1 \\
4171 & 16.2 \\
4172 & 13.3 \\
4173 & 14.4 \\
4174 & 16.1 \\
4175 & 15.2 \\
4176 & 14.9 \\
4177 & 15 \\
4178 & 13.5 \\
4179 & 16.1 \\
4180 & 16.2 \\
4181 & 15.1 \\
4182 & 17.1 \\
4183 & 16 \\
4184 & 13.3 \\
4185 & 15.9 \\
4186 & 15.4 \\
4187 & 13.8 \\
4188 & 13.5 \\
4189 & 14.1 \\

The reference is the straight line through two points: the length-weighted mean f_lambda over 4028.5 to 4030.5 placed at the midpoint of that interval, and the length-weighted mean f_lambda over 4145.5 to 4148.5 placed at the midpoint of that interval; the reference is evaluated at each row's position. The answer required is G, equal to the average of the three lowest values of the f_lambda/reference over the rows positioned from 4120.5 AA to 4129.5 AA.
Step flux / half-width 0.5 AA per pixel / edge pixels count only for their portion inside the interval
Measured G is 0.98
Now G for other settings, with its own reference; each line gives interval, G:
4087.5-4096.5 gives 1.01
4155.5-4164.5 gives 0.95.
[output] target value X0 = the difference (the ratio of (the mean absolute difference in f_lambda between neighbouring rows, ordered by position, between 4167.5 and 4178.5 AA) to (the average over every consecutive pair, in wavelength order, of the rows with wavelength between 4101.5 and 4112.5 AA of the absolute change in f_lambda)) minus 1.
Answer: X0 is 0.19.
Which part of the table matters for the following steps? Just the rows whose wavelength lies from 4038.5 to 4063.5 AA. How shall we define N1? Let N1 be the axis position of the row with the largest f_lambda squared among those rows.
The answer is 4048 AA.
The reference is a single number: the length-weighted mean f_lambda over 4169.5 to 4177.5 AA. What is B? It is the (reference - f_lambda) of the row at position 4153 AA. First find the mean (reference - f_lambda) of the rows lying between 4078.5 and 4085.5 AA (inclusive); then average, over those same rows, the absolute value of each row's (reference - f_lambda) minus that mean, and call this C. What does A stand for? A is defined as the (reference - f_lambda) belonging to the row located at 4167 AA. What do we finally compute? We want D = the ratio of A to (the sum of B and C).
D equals -0.3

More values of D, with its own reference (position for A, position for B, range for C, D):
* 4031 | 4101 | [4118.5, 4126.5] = 0.9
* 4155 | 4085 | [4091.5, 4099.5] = 0.1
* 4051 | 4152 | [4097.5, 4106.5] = 2.3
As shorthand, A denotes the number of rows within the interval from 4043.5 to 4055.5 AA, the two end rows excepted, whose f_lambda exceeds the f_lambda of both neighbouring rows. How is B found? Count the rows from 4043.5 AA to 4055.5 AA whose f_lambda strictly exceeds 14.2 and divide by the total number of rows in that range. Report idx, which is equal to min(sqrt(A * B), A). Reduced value 1.41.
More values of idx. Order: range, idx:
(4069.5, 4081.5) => 1.15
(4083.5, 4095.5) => 1.58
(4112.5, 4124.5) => 1.73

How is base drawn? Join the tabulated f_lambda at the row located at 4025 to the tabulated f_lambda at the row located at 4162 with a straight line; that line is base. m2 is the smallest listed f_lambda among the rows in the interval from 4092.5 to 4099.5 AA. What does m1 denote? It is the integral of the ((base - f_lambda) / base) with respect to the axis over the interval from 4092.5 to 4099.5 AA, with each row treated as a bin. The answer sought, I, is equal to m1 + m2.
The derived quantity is 14.8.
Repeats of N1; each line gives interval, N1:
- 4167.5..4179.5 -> 4170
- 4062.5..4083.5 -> 4082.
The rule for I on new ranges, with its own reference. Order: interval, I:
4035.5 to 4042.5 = 14.1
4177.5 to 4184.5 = 14.1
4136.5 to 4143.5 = 14.6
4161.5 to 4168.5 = 14.4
